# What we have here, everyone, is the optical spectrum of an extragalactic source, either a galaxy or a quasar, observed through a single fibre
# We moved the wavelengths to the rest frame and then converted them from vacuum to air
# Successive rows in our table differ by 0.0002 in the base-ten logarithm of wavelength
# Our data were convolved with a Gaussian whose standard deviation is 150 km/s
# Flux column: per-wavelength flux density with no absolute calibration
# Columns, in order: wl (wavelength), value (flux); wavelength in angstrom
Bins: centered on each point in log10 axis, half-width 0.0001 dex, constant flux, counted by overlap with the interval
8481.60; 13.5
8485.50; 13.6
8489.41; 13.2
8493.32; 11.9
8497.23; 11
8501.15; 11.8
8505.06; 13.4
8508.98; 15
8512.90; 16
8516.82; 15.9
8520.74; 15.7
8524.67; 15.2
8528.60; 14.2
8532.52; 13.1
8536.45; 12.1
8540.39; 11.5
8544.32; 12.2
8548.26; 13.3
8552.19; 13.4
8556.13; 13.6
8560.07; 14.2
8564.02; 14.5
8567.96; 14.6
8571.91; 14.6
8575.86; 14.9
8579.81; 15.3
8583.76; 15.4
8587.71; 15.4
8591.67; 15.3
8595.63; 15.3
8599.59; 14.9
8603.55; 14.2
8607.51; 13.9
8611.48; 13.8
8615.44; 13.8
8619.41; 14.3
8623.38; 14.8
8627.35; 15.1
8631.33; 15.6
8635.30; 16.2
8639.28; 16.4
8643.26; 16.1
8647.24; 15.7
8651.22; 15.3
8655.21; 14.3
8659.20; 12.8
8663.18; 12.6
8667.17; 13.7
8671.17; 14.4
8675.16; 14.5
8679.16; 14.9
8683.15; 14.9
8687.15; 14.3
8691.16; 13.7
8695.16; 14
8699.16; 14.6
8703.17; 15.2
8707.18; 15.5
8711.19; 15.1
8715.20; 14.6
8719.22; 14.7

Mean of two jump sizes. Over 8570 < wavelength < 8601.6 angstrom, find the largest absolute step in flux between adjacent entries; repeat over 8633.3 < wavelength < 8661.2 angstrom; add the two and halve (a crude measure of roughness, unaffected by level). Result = 0.95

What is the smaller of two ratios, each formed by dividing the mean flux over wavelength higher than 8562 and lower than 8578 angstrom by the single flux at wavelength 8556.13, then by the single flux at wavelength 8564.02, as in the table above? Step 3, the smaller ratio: 1.01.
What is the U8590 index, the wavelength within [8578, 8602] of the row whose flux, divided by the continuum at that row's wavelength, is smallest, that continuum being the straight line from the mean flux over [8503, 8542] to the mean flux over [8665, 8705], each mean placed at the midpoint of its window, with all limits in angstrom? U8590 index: 8599.59 angstrom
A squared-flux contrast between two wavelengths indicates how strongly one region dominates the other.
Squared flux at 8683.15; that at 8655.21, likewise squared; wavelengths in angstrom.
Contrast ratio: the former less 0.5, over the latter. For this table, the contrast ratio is 1.08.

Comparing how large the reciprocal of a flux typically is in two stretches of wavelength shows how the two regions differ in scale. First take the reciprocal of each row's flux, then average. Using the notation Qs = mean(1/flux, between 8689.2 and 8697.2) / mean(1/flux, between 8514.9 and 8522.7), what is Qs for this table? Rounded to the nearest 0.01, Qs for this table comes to 1.14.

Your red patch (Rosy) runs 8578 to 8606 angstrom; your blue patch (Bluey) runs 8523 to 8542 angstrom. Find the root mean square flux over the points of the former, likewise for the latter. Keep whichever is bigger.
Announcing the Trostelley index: 15.1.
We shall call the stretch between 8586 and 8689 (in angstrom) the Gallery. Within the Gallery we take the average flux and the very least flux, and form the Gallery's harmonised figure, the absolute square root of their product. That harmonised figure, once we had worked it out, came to 13.6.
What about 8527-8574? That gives 12.4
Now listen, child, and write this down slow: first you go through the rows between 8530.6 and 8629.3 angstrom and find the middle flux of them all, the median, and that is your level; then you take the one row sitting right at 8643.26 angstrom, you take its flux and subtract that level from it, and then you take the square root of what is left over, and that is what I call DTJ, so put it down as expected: 1.34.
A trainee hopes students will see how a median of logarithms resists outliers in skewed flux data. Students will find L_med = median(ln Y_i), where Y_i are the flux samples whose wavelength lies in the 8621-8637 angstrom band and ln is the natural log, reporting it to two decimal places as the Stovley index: 2.73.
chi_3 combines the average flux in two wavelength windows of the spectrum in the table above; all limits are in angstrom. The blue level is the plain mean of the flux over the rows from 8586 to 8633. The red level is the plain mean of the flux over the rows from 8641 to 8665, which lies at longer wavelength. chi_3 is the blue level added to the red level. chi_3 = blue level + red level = 29.2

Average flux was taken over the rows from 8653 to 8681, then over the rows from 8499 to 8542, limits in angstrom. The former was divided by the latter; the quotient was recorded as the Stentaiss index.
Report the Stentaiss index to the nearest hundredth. 0.99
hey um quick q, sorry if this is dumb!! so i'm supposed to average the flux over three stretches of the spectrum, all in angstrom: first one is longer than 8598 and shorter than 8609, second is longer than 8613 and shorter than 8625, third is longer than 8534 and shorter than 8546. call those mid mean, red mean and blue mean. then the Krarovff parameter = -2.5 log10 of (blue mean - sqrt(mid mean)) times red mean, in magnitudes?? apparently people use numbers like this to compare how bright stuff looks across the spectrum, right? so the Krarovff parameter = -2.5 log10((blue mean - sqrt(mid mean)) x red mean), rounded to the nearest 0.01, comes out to -5.17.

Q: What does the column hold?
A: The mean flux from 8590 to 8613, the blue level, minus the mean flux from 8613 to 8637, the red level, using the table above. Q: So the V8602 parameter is -0.4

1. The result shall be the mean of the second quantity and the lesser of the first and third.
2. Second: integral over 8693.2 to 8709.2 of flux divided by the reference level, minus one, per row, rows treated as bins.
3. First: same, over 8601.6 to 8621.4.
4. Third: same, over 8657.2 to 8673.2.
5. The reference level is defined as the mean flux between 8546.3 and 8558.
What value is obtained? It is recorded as 0.8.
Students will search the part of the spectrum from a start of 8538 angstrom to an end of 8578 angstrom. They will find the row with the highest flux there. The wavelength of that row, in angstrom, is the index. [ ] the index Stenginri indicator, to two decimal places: 8575.86 angstrom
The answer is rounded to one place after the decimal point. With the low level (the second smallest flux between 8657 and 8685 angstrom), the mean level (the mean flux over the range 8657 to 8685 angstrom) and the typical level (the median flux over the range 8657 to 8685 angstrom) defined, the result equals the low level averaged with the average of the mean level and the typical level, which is 13.5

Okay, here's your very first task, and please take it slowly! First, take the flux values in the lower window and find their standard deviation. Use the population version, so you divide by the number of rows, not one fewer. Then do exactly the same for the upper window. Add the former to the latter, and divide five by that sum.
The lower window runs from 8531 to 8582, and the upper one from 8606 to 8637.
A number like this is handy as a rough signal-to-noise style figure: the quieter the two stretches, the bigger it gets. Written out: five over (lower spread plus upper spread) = 2.53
